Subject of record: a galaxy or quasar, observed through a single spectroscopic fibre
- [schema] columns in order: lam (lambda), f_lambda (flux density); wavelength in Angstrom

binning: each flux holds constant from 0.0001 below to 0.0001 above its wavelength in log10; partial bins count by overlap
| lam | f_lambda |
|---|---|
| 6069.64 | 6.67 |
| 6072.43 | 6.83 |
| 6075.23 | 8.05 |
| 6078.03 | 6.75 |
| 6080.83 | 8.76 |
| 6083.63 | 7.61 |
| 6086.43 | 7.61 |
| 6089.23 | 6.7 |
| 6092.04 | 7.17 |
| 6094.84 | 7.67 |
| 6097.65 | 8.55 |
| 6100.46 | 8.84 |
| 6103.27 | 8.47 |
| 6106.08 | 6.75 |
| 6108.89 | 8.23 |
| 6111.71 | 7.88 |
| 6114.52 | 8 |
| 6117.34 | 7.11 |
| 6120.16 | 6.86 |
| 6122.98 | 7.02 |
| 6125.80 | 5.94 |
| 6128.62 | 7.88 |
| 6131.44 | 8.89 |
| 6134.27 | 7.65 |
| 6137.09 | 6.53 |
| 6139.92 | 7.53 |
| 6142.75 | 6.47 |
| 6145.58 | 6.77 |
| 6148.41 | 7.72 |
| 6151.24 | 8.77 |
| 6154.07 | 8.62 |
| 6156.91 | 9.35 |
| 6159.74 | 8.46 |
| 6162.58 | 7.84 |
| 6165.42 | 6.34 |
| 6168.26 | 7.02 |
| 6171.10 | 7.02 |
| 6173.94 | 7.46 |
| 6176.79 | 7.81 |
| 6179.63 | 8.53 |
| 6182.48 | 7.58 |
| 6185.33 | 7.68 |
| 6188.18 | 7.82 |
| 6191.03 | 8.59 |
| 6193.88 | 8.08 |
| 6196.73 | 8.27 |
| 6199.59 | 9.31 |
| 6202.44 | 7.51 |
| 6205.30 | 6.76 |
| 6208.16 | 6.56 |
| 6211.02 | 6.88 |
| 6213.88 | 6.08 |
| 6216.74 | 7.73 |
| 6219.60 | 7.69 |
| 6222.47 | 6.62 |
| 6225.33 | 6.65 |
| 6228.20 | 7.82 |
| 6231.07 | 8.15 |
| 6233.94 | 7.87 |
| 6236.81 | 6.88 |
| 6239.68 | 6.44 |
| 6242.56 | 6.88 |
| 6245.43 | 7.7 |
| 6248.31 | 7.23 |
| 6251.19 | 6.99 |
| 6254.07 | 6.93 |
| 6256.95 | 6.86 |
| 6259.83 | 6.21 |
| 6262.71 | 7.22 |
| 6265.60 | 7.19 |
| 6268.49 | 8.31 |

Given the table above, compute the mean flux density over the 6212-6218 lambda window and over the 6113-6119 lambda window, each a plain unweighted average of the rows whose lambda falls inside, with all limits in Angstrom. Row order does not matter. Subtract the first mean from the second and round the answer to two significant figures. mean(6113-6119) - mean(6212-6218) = 0.65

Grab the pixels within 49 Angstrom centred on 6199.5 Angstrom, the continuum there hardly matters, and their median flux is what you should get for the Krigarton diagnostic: 7.69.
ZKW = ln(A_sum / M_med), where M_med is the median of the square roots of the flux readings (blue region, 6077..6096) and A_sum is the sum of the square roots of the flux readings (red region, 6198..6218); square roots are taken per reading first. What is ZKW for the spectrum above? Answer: 1.92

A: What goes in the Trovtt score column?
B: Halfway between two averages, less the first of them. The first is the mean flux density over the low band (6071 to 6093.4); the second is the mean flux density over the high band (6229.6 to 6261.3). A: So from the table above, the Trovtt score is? -0.17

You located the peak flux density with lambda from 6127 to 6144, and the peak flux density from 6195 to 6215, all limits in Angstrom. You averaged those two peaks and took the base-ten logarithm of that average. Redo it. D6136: 0.959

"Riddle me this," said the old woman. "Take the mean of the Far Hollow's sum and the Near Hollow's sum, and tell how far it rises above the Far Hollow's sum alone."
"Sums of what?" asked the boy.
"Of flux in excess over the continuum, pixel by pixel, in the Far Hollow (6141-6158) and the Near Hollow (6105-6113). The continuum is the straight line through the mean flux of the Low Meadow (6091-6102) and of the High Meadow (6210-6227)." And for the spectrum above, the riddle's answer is -1.6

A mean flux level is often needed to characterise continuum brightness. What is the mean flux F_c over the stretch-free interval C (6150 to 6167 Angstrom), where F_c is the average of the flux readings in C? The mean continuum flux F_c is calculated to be 8.2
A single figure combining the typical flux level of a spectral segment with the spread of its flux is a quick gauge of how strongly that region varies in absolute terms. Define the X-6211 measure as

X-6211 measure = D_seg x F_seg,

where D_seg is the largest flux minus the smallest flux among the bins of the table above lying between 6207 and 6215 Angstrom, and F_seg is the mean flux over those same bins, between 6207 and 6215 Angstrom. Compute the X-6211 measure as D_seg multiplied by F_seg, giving 5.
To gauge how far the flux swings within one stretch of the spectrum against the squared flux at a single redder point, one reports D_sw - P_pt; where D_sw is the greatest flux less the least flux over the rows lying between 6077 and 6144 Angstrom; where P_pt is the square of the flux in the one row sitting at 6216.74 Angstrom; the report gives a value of -57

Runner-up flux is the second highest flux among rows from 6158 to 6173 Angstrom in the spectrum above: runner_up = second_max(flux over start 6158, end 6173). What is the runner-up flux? 7.84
